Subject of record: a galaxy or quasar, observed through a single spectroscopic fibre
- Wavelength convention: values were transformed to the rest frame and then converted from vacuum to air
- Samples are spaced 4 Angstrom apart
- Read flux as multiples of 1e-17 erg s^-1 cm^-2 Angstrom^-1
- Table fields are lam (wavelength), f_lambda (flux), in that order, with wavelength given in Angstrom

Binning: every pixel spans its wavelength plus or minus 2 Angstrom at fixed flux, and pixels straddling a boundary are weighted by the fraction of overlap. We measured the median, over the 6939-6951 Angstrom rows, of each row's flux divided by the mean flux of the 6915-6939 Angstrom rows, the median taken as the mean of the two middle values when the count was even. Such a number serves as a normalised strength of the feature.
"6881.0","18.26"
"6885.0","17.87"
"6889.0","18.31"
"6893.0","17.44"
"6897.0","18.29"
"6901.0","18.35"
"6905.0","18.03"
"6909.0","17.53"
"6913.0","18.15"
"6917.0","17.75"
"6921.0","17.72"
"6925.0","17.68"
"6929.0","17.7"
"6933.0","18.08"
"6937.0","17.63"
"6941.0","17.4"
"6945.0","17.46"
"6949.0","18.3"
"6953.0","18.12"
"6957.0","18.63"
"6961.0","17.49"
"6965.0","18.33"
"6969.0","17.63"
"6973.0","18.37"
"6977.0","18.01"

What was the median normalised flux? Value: 0.98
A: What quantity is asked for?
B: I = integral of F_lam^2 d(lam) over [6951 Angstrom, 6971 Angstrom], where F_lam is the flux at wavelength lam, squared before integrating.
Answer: 6512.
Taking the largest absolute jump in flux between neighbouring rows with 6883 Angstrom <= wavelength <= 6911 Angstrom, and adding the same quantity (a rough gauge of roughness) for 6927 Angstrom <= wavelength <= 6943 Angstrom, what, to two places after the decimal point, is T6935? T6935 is 1.32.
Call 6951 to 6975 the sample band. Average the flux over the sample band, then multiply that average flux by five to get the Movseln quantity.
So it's 90.5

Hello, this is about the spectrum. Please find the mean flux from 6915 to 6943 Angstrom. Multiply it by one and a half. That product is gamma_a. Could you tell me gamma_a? 26.6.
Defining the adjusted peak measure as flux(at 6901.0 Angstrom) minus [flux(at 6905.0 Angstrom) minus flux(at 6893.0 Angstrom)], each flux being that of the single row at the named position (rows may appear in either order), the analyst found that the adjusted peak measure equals 17.8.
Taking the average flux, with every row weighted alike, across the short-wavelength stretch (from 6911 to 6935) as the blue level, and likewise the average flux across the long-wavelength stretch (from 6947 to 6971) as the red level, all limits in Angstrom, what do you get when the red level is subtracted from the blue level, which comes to -0.24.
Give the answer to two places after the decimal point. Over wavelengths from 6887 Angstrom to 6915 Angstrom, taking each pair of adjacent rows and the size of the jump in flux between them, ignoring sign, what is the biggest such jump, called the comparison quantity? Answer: 0.87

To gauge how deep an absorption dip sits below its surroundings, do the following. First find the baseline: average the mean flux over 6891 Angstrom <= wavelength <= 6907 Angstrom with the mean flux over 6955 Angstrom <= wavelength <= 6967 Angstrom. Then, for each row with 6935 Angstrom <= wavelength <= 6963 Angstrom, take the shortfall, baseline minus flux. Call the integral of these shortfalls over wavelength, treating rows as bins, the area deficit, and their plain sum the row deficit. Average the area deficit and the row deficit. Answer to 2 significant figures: 4.0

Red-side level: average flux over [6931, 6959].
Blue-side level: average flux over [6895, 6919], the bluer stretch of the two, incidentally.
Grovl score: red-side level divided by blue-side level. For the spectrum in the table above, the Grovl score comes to 1.00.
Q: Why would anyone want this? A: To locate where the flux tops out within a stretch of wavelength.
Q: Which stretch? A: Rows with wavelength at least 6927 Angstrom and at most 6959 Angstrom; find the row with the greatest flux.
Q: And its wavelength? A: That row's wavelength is 6957.0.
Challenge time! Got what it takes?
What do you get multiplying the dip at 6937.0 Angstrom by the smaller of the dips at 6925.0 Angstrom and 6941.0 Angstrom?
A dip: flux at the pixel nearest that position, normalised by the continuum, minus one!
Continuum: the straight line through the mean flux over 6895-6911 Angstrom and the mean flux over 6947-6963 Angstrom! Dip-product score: 0.0010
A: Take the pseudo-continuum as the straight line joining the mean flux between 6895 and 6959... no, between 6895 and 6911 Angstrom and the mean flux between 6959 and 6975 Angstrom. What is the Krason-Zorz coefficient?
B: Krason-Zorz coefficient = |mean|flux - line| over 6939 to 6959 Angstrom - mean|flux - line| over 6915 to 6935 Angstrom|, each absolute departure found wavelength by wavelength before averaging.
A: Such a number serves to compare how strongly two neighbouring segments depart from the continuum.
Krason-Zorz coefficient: 0.19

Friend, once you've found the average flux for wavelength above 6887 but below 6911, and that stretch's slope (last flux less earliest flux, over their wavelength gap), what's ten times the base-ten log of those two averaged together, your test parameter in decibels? 9.53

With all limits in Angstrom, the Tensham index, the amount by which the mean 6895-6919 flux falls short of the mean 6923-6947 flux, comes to -0.36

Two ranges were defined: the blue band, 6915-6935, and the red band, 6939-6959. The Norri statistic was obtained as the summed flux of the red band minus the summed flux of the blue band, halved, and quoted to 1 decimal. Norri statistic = 0.5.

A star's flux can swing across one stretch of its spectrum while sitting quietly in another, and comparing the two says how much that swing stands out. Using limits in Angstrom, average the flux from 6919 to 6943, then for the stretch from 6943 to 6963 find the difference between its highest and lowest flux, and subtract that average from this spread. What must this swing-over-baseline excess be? -16.53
